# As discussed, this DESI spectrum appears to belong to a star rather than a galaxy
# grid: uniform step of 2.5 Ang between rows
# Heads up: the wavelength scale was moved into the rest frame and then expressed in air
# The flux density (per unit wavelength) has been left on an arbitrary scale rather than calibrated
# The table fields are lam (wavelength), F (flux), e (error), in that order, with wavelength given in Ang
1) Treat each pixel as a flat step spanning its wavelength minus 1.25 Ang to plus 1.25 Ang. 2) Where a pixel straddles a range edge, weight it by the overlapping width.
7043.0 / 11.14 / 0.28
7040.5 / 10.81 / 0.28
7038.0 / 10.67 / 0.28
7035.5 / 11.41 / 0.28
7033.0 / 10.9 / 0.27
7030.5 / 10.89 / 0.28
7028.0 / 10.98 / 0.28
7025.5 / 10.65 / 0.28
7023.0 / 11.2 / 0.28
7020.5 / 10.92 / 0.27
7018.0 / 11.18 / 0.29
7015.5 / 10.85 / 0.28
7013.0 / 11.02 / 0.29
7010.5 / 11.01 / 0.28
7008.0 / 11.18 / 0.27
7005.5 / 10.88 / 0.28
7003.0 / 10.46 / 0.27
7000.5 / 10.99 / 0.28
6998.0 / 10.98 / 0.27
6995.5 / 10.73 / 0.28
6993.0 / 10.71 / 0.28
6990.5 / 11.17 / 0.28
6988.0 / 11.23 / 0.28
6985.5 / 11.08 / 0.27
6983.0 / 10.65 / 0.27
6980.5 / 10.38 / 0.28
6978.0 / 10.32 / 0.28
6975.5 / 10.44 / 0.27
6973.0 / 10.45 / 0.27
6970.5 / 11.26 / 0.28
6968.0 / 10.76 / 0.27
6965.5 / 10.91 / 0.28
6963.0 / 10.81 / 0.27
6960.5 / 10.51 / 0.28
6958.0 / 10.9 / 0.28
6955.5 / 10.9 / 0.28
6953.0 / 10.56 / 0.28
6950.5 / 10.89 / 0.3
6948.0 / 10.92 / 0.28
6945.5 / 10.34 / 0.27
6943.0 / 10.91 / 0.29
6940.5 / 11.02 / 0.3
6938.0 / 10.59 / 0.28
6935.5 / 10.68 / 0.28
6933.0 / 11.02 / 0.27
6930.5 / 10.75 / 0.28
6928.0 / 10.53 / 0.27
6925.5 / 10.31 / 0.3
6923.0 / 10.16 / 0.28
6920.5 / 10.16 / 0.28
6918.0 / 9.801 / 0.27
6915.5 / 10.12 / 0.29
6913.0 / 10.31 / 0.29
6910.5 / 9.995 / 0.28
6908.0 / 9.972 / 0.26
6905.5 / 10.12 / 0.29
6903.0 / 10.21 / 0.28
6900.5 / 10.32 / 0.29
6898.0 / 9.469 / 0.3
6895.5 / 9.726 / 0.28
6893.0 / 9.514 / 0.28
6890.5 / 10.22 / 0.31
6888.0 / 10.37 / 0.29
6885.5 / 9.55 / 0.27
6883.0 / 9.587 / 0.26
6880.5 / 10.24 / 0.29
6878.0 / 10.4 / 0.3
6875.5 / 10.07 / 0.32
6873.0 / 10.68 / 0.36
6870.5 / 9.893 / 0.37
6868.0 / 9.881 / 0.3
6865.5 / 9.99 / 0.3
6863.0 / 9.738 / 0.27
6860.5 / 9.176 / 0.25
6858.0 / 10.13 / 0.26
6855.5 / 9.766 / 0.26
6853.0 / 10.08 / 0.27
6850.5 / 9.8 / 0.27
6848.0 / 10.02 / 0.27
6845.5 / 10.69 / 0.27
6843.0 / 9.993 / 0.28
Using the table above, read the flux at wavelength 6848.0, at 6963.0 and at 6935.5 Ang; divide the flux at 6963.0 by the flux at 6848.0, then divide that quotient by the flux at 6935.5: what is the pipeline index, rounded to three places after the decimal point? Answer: 0.101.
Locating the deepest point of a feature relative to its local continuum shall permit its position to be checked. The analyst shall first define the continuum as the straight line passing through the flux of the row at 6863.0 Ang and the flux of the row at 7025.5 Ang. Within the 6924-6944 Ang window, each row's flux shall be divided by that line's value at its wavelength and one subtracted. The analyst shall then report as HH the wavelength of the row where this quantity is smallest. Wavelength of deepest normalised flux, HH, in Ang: 6925.5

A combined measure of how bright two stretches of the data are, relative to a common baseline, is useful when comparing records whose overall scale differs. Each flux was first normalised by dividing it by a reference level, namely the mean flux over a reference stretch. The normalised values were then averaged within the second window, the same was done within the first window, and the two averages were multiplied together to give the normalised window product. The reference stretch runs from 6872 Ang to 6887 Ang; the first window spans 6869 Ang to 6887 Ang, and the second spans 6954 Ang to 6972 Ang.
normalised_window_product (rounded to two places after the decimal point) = 1.07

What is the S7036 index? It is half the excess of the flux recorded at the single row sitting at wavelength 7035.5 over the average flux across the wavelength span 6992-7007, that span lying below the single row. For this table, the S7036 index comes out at 0.31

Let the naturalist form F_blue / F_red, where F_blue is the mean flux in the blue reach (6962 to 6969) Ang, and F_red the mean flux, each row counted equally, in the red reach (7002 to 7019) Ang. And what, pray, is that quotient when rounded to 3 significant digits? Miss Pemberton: 0.990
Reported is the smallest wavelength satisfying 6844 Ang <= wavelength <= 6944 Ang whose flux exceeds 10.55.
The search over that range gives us 6845.5 Ang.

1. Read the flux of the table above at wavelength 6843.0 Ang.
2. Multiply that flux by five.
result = 50.0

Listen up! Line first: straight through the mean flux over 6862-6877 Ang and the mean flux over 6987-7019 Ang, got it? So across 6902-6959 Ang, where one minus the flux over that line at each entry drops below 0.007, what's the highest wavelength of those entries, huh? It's 6958.0 Ang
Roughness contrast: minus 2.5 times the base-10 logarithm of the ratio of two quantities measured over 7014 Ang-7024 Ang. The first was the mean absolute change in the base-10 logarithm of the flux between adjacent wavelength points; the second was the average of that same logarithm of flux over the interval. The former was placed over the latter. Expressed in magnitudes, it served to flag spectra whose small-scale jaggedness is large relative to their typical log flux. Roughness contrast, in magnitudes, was 4.90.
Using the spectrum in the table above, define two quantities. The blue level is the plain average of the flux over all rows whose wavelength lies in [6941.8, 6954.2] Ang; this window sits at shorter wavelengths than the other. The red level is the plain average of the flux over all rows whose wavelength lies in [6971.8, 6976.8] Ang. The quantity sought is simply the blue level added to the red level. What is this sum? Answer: 21.2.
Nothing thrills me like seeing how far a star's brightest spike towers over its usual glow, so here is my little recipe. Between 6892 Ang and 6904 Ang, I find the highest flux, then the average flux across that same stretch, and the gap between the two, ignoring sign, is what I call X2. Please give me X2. 0.47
